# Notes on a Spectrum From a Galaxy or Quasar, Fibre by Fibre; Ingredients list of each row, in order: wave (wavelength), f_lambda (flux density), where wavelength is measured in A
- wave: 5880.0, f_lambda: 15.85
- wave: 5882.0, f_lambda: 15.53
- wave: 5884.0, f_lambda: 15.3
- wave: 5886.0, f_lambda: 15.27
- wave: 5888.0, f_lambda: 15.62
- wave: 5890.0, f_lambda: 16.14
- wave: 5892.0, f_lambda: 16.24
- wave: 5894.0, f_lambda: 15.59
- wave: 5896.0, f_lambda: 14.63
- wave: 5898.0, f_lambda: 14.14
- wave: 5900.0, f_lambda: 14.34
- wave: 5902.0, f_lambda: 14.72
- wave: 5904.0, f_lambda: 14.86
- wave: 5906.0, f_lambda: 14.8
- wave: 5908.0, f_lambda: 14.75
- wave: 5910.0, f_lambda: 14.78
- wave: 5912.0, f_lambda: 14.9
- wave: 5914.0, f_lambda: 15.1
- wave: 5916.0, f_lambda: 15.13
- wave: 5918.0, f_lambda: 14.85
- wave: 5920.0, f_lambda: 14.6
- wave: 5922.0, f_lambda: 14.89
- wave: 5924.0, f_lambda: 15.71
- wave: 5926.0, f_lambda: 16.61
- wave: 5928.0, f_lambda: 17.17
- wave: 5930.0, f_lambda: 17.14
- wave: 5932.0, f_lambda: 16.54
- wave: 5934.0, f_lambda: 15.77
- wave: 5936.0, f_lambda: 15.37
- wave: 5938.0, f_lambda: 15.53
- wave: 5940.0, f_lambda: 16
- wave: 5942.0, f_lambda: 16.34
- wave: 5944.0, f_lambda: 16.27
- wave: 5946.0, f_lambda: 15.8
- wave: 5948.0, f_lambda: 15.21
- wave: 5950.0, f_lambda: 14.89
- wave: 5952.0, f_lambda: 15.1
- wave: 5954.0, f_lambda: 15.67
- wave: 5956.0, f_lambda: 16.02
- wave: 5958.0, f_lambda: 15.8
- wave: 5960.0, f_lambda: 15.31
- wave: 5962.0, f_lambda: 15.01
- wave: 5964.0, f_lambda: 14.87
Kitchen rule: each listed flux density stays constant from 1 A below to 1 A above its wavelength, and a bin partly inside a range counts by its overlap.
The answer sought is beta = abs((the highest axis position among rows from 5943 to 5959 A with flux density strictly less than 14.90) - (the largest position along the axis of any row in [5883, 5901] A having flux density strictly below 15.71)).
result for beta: 50 A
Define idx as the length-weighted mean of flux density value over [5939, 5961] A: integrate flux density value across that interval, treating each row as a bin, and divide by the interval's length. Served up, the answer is 15.7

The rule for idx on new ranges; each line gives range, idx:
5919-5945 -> 16.0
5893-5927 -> 15.0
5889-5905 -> 15.1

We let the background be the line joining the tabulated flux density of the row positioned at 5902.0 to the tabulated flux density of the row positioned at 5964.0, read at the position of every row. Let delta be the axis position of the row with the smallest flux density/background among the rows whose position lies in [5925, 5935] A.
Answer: 5934.0 A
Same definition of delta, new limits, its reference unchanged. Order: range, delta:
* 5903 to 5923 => 5920.0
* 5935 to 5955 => 5950.0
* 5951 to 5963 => 5962.0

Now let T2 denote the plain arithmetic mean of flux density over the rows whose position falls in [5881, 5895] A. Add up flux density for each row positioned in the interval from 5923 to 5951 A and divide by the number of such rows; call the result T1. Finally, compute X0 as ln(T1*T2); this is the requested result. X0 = 5.53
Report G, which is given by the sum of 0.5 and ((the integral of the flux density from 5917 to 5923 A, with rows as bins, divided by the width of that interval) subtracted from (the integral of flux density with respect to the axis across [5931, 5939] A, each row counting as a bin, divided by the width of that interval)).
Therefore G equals 1.5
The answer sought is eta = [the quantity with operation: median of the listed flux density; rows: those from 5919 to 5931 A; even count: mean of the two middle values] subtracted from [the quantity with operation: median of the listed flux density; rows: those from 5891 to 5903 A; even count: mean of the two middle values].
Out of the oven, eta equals -1.5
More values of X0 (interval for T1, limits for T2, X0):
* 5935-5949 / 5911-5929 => 5.50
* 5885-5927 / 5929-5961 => 5.48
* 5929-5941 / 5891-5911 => 5.48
